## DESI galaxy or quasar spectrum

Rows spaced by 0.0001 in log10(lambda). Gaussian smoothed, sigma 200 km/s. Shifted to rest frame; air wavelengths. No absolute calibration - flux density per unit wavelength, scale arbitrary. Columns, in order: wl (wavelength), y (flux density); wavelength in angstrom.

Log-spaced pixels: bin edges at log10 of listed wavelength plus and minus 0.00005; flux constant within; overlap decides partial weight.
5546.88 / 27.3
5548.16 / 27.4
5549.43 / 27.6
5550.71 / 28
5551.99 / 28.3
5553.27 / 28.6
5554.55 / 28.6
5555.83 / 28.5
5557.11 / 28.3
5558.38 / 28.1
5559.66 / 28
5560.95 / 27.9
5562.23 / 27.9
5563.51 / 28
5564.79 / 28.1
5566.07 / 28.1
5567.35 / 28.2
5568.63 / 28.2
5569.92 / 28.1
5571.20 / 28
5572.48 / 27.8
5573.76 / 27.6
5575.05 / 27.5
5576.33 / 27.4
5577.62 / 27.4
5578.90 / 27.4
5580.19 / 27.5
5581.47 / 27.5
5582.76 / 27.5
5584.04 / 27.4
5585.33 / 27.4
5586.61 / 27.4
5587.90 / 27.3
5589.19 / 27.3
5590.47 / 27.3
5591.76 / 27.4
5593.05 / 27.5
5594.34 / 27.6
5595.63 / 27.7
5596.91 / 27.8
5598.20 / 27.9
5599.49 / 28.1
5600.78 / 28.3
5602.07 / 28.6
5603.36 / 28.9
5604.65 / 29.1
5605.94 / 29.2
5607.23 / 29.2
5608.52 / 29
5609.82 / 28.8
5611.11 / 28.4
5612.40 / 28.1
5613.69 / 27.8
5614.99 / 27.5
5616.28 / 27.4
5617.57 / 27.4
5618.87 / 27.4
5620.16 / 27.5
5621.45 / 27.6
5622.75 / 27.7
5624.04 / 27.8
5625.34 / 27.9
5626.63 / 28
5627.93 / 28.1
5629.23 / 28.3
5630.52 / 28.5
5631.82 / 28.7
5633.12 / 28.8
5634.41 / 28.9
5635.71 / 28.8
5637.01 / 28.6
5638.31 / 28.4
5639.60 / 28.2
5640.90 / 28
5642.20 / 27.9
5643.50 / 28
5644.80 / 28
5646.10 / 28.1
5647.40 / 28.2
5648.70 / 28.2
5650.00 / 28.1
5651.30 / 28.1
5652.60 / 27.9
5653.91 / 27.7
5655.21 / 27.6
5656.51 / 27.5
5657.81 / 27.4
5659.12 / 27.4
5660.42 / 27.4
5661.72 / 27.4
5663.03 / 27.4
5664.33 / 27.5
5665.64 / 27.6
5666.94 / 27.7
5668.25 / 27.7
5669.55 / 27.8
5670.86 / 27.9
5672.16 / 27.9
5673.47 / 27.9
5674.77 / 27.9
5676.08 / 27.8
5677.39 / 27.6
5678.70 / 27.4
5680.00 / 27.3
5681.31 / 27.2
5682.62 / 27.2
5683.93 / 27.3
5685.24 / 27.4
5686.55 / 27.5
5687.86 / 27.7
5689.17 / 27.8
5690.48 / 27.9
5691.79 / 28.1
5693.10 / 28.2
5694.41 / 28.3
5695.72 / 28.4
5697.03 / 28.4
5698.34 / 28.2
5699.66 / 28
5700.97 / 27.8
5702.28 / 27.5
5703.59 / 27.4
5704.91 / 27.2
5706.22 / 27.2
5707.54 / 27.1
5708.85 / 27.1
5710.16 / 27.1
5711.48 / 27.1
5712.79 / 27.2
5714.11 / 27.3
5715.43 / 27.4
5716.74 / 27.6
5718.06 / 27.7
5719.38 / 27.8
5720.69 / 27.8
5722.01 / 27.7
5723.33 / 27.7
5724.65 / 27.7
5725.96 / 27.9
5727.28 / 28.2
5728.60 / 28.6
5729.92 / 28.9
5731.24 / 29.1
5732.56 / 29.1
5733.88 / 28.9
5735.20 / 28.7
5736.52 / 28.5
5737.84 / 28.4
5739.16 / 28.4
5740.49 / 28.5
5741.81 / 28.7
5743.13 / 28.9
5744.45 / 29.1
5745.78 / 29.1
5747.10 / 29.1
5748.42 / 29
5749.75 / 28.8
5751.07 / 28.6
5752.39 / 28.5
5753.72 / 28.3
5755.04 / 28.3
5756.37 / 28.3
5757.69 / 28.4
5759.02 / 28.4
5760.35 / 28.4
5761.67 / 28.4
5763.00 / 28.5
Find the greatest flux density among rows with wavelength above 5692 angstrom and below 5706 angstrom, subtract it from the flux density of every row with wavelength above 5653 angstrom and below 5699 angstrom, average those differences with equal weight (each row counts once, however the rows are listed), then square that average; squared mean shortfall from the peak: 0.49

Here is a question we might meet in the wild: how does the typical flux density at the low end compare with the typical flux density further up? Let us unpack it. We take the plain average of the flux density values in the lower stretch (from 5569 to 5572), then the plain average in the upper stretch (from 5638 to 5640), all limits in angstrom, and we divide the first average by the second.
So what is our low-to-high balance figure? 0.99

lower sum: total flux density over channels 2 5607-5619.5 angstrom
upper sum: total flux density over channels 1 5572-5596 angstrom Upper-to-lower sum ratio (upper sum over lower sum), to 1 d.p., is 1.9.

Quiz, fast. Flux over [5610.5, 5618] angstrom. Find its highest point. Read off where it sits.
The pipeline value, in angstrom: 5611.11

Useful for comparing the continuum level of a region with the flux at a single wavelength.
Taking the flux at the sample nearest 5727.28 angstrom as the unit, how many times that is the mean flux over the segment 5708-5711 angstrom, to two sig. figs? 0.96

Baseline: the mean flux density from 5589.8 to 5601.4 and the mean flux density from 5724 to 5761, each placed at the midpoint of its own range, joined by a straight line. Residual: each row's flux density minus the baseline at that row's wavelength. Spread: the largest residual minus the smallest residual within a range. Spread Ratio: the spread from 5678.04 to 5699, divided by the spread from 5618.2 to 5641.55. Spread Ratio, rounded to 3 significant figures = 0.797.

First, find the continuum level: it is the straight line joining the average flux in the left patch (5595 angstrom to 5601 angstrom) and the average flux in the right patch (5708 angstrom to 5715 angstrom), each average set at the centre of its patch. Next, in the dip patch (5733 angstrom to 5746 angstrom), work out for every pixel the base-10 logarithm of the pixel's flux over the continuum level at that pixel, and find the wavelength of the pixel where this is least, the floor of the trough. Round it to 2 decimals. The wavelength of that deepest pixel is 5737.84 angstrom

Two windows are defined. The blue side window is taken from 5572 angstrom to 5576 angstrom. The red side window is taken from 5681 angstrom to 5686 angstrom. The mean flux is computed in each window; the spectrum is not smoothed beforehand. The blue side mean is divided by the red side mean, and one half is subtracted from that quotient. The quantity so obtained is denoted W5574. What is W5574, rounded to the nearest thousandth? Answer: 0.513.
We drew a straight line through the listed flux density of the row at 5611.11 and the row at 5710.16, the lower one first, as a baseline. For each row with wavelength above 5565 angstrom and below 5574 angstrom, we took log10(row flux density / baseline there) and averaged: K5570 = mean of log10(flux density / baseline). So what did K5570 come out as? -0.014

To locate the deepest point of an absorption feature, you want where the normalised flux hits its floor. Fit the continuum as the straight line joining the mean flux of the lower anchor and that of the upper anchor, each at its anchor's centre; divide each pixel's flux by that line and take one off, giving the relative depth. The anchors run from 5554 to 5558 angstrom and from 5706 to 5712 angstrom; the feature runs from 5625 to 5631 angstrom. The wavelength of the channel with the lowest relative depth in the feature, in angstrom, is 5625.34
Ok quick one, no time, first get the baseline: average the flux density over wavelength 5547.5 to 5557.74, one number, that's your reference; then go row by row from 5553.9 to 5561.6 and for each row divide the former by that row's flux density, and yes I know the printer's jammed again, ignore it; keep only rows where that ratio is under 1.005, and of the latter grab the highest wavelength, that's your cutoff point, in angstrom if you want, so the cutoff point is 5558.38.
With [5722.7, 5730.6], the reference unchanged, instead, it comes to 5729.92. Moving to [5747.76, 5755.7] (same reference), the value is 5755.04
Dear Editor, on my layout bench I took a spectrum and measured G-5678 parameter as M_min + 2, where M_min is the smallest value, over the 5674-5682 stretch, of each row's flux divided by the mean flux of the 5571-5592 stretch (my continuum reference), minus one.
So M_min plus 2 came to 1.99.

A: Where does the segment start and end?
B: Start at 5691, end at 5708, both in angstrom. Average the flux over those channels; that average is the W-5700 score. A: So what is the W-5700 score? 27.8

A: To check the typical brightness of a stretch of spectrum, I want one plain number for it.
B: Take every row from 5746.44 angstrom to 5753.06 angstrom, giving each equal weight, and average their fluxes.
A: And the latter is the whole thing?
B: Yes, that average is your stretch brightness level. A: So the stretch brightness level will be 28.8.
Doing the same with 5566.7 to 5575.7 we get 27.9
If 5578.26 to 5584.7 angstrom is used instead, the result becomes 27.5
